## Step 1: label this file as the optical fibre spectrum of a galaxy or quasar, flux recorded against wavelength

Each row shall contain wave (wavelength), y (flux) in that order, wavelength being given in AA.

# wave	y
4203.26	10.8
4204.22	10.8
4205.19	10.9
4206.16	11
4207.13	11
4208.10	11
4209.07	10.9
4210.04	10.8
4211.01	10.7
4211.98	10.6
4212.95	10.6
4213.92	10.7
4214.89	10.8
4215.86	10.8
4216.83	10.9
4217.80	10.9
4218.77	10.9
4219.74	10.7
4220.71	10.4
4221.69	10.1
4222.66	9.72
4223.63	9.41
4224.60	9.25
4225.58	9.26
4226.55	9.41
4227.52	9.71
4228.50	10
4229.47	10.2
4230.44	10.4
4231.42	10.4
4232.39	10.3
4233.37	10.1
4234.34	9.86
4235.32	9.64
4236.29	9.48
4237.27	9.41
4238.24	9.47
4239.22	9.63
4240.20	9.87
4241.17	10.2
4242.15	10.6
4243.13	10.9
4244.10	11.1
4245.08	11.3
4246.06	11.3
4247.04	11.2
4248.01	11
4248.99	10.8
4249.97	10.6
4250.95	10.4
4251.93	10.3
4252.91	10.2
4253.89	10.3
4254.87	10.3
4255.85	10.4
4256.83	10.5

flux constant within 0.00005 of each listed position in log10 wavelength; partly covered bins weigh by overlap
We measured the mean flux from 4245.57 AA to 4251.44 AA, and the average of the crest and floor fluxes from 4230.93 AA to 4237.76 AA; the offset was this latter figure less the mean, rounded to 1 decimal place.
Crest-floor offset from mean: -1.0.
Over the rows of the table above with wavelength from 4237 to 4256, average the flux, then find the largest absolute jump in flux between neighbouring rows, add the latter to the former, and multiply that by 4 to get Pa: 43.5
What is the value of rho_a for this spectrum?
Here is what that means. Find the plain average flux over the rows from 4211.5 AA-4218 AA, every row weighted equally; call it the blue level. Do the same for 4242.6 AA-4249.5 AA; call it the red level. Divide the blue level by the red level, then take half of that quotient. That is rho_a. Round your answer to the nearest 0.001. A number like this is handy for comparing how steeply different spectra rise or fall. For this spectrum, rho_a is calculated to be 0.485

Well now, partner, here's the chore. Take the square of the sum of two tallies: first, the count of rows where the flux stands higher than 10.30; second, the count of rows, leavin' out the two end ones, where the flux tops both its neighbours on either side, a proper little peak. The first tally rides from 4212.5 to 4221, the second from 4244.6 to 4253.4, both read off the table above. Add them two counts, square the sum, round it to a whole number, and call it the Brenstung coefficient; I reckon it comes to 81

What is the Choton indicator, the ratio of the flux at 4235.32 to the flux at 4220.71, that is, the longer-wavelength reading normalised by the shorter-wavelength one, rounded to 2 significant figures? 0.93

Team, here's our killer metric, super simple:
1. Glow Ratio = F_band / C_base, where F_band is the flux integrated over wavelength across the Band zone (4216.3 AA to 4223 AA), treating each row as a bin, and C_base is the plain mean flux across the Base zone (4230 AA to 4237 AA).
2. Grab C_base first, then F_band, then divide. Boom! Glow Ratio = 7.1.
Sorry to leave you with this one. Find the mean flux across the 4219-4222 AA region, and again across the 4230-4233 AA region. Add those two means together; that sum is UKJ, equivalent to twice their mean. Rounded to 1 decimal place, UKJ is 20.8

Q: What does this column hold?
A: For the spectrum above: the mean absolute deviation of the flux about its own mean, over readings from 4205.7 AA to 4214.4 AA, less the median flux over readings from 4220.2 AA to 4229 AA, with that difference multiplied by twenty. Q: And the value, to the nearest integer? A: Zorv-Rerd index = -191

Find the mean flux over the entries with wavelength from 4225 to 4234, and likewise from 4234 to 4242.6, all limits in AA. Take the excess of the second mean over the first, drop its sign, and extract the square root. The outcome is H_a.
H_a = 0.4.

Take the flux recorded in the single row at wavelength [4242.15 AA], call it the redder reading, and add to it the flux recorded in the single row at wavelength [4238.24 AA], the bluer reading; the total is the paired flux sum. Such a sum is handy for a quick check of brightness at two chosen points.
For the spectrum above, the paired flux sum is 20.1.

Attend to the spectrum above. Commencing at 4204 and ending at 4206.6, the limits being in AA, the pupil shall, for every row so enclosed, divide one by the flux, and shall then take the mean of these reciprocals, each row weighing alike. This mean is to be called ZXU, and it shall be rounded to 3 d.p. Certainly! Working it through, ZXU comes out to 0.092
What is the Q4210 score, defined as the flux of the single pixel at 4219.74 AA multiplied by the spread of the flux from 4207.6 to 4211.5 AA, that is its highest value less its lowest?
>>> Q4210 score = 3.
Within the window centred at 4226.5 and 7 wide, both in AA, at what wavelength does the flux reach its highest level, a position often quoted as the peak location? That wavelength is 4229.47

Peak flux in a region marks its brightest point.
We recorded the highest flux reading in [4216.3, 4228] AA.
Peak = 10.9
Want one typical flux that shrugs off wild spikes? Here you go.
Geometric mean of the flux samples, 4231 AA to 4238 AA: 9.9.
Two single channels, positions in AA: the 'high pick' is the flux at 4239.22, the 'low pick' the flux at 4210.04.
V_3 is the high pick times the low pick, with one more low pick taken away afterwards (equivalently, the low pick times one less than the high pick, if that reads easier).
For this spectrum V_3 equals 93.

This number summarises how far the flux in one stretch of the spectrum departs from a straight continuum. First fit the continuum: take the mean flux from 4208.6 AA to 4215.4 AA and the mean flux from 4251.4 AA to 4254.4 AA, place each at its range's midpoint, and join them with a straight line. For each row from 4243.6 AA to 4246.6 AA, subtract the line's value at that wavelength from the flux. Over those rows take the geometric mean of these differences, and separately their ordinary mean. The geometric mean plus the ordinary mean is 1.8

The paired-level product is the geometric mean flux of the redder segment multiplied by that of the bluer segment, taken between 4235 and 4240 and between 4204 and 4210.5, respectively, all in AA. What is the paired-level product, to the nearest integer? 104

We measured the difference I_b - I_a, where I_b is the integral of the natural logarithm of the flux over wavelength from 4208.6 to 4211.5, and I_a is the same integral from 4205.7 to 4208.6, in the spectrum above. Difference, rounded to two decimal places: -0.05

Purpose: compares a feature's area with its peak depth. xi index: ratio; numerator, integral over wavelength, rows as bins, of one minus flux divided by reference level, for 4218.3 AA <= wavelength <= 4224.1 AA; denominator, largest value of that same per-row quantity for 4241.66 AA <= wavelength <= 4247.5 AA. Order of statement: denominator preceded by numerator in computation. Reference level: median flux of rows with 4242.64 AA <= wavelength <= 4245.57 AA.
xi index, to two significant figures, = 10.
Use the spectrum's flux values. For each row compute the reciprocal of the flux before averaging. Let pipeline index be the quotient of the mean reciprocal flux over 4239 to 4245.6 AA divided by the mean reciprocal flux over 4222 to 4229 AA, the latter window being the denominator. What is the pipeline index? 0.91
